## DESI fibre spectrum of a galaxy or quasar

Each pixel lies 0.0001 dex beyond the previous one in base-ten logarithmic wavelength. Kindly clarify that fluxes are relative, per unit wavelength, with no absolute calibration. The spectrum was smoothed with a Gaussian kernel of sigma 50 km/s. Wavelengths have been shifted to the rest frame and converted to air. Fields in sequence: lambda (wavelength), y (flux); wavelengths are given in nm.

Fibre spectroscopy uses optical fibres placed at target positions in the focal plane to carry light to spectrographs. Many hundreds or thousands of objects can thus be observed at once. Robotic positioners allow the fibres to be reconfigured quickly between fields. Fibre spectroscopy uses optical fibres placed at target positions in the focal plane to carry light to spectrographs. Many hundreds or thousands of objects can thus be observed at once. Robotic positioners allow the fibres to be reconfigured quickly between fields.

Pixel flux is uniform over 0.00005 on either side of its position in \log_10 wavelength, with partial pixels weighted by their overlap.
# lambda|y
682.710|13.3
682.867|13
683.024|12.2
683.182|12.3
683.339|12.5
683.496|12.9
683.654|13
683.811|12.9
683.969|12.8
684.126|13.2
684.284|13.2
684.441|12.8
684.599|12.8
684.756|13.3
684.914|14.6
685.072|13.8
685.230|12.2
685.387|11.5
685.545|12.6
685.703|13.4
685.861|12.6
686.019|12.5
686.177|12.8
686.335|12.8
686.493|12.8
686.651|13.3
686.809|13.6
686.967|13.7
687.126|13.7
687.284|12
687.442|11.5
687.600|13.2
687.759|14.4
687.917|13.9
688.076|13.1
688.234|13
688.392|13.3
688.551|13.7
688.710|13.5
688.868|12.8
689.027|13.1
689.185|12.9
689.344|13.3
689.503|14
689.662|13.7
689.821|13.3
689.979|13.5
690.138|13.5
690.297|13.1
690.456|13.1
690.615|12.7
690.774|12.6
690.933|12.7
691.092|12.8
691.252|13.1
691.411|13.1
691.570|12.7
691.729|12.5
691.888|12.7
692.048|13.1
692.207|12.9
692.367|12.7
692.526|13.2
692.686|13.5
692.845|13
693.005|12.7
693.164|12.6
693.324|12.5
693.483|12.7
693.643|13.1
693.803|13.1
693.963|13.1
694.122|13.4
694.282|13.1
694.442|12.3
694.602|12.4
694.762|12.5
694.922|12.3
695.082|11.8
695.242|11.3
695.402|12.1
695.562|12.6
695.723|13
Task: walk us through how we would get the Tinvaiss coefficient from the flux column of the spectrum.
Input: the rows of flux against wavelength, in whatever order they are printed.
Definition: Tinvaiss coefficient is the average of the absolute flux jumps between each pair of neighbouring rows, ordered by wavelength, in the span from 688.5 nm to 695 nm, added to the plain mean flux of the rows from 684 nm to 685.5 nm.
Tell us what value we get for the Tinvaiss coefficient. 13.3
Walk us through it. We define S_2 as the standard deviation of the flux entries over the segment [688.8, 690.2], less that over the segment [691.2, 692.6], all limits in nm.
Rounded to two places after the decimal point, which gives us 0.13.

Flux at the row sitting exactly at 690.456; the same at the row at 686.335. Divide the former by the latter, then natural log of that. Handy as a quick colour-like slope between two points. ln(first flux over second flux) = 0.023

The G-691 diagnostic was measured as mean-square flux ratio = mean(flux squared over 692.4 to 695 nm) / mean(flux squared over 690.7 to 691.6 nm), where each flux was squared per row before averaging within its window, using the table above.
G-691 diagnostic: 1.00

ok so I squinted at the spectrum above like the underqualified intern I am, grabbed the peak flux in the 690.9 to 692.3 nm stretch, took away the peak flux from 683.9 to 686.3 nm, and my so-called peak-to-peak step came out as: -1.5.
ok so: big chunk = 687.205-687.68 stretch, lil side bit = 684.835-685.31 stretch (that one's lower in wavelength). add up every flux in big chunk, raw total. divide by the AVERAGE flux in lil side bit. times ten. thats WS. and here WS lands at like 27.1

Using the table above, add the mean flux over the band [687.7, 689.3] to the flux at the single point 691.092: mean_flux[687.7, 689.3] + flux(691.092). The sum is 26.2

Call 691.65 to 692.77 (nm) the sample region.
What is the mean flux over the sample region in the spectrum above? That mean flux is 12.9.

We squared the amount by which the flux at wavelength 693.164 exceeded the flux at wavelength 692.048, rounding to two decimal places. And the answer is 0.25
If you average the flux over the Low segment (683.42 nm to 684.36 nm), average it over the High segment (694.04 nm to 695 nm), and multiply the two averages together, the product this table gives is 165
